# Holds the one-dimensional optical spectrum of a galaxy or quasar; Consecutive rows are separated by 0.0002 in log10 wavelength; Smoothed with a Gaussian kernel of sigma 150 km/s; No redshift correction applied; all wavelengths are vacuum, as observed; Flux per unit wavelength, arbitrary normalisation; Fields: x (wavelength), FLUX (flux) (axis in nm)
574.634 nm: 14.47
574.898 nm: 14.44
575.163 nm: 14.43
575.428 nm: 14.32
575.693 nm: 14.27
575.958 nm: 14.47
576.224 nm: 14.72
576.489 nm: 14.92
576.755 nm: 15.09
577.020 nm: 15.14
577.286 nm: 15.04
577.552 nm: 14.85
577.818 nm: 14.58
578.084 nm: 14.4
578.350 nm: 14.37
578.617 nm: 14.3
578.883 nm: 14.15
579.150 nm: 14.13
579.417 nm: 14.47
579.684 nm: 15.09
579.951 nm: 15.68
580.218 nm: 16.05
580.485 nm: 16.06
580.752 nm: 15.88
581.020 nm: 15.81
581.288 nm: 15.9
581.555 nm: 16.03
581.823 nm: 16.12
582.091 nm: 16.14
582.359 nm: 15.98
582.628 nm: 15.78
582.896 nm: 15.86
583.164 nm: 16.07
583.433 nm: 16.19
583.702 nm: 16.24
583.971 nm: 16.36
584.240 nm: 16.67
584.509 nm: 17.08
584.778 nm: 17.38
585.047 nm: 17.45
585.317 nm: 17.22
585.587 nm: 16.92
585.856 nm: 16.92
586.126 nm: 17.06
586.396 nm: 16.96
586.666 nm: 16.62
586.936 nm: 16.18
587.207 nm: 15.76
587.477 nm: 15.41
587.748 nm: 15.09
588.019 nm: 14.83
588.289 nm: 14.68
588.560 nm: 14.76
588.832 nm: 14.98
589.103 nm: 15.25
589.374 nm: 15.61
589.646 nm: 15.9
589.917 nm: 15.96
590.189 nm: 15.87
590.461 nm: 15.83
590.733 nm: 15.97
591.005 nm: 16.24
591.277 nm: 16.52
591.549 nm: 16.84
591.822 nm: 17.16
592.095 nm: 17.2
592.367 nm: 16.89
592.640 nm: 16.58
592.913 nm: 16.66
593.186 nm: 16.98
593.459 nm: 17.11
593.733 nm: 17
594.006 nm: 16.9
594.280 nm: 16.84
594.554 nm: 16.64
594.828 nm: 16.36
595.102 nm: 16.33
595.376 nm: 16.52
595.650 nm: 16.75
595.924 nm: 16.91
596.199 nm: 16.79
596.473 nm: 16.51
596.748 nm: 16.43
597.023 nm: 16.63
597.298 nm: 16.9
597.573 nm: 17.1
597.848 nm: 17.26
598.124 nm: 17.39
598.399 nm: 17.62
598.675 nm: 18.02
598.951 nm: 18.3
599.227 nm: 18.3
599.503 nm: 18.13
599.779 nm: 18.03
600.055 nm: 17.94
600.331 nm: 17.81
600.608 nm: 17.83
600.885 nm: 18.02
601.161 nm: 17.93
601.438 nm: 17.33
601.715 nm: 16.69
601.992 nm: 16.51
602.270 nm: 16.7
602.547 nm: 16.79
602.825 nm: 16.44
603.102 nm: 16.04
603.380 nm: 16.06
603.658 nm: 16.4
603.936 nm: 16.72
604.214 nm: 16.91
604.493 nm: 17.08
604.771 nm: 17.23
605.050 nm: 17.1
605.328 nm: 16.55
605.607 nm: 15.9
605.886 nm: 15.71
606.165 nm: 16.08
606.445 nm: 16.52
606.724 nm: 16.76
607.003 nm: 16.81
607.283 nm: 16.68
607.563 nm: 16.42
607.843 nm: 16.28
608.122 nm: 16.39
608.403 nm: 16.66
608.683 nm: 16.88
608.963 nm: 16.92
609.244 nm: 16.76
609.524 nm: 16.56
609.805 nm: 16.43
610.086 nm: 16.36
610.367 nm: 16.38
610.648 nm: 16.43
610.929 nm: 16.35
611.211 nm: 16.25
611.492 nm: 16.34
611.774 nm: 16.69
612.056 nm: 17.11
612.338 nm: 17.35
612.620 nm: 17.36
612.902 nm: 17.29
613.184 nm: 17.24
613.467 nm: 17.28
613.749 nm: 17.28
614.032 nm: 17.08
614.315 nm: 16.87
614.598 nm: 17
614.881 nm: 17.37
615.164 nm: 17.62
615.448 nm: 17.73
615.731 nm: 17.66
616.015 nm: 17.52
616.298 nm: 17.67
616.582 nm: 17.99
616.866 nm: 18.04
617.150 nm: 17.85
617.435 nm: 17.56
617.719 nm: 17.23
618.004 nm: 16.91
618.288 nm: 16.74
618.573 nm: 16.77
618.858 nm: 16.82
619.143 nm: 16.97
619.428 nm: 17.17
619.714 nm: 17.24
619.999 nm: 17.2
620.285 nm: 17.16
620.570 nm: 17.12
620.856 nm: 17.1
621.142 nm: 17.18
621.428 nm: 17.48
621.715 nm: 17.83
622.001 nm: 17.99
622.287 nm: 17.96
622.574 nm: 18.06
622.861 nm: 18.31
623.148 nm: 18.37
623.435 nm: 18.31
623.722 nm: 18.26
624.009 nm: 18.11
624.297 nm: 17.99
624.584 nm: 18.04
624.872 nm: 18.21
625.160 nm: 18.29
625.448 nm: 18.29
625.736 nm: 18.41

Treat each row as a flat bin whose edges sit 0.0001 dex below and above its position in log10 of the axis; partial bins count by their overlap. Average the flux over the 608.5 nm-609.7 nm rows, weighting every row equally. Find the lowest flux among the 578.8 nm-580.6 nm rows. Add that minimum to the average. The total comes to 30.9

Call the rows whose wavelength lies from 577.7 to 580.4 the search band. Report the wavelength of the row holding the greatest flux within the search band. 580.218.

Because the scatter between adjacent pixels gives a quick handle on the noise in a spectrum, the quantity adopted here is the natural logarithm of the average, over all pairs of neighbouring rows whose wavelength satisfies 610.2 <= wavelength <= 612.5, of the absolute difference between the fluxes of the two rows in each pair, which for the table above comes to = -1.7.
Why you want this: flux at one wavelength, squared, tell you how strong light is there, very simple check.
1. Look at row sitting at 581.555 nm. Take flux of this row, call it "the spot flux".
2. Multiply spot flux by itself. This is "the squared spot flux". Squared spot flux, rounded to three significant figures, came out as 257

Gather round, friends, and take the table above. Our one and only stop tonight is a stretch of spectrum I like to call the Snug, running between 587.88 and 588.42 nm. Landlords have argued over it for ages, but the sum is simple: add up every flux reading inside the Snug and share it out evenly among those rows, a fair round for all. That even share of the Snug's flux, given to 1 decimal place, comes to 14.8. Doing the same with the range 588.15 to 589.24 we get 14.9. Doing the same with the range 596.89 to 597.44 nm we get 16.8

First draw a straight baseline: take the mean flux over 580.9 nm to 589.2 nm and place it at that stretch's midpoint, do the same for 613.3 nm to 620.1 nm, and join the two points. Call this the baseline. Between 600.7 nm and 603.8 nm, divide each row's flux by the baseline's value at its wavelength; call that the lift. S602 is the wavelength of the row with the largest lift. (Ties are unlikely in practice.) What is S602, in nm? 600.885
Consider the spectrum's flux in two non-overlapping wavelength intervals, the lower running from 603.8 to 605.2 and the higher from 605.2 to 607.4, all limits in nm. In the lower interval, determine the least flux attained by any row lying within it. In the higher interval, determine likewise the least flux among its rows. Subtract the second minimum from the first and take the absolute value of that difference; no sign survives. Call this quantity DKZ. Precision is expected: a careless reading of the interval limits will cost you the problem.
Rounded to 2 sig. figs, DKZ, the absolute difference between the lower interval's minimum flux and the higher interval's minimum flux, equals 1.0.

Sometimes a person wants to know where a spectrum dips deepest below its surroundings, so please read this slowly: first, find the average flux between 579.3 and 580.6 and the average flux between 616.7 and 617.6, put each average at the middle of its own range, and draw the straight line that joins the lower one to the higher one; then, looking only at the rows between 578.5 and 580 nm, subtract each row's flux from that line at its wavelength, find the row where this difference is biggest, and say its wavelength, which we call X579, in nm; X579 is 579.150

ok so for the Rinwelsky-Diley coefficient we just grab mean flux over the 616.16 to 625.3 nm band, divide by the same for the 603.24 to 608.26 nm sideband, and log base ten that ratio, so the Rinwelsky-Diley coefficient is 0.028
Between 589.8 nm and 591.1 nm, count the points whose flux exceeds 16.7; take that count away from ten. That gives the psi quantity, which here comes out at 10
